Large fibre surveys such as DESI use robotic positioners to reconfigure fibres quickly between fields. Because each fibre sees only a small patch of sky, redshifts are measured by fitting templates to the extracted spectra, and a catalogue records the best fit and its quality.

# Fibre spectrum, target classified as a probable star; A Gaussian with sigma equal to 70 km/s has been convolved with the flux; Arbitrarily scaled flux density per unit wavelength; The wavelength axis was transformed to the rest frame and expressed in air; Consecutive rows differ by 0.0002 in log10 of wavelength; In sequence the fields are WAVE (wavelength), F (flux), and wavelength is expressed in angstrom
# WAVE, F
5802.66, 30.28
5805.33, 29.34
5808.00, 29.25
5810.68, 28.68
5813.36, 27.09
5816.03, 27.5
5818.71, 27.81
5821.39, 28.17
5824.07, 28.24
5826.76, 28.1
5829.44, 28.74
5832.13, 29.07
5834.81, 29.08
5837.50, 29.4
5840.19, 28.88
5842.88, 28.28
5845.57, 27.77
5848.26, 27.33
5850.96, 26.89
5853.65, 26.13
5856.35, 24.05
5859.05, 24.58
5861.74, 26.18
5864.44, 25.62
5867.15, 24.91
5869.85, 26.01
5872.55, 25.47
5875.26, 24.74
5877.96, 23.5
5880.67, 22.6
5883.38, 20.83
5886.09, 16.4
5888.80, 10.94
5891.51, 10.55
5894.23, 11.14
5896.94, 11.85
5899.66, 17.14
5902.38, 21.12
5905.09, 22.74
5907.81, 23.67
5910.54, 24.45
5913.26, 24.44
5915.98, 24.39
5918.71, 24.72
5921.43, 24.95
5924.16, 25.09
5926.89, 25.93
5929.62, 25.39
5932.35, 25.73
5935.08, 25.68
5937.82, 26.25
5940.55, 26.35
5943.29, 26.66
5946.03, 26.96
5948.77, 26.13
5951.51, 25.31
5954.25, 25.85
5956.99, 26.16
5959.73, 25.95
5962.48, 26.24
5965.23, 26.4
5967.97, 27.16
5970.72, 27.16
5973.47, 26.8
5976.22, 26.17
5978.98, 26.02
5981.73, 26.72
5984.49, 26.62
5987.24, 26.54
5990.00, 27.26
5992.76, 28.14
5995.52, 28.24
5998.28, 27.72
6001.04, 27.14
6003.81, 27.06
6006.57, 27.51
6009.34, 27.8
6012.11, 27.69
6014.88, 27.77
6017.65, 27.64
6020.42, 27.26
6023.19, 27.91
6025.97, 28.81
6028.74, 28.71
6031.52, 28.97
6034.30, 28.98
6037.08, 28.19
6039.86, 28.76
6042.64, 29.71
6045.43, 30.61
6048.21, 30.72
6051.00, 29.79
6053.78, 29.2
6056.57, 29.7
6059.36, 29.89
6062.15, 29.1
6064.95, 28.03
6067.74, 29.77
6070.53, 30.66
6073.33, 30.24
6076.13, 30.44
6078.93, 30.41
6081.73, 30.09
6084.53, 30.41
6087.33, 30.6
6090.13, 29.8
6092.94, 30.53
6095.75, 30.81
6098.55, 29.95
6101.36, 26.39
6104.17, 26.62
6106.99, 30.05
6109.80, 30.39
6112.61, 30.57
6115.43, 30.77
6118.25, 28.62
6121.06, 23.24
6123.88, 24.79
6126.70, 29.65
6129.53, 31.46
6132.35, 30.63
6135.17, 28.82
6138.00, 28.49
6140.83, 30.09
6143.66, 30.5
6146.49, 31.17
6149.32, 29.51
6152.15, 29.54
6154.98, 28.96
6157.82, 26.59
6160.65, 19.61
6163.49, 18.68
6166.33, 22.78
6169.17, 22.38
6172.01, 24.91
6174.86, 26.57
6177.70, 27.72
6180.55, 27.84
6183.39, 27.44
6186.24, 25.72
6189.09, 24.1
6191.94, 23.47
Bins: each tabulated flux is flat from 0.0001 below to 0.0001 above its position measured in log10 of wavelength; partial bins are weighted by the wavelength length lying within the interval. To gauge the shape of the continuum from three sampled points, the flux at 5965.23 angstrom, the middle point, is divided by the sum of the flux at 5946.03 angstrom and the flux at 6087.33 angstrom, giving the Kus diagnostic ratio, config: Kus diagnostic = 0.459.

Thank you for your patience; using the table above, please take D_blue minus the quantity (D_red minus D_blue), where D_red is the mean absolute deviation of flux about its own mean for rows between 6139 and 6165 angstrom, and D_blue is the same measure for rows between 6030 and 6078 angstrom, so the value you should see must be -2.3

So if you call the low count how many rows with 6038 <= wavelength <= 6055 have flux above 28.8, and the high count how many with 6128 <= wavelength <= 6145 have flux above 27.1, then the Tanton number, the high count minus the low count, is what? 1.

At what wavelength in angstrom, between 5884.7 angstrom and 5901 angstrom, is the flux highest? 5899.66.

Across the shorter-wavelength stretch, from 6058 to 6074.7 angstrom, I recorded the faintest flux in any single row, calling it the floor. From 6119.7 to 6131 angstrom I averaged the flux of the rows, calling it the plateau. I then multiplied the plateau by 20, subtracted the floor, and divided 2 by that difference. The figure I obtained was 0.0039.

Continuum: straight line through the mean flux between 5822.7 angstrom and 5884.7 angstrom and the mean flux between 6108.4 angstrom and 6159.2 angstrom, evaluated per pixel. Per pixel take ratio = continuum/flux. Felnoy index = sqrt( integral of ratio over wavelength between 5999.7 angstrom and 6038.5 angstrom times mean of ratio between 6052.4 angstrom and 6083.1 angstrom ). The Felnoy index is 6.1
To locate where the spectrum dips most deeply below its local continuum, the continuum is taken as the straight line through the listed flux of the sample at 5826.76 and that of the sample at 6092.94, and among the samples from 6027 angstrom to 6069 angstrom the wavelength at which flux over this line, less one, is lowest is 6064.95 angstrom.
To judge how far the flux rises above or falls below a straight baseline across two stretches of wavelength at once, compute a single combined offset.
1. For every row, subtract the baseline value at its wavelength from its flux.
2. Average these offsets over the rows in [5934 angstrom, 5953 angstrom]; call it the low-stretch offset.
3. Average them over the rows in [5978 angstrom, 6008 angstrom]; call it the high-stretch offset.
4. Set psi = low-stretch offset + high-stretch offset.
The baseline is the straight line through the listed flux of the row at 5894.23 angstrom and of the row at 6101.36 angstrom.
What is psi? 20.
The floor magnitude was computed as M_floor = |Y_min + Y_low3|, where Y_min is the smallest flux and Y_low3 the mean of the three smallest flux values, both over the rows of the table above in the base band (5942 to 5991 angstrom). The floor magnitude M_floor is 51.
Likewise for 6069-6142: 48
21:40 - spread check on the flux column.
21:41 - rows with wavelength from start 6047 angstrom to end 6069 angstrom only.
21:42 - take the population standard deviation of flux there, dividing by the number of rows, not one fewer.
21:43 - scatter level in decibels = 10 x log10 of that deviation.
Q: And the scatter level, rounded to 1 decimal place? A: -1.4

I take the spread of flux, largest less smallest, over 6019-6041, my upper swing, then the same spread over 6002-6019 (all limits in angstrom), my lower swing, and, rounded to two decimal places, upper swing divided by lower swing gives 2.32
